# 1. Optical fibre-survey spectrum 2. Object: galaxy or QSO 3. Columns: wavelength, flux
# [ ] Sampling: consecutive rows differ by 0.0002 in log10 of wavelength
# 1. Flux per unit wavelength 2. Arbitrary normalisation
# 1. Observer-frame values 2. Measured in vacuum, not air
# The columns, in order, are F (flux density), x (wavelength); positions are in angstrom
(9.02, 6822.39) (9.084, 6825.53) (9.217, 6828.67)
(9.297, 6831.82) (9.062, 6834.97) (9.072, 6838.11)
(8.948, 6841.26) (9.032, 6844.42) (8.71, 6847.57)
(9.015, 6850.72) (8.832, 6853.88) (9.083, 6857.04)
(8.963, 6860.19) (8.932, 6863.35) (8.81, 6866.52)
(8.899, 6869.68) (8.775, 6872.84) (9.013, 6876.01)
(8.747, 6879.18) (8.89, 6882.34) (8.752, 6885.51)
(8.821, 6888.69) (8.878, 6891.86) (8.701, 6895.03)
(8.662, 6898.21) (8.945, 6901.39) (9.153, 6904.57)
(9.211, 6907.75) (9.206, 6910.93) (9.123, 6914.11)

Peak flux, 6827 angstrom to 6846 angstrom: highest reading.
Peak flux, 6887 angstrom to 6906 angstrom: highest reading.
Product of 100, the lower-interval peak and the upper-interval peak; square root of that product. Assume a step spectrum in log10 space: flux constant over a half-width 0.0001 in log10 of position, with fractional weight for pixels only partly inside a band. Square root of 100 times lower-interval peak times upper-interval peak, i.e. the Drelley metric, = 92.2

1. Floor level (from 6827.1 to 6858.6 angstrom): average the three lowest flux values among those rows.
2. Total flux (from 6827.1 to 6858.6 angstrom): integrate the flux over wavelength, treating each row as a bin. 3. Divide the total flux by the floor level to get 32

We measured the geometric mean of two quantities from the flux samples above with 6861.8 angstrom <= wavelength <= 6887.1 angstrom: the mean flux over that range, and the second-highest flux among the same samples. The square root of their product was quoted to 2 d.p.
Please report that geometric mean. 8.89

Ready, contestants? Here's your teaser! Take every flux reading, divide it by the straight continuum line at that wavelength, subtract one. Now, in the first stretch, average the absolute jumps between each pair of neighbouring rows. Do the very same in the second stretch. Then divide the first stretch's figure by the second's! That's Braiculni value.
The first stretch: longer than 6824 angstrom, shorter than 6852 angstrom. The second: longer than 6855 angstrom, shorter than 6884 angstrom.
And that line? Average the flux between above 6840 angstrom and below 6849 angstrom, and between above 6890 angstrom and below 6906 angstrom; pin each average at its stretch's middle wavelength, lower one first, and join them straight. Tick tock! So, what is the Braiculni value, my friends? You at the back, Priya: 1.15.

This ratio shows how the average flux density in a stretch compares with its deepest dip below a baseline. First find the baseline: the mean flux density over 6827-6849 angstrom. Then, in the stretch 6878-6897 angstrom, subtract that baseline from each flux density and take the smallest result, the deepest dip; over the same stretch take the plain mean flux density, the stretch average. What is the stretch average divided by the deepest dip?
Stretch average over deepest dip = -25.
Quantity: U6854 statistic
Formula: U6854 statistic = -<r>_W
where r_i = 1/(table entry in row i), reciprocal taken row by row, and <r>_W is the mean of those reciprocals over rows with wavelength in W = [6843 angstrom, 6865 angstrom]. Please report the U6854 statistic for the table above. -0.112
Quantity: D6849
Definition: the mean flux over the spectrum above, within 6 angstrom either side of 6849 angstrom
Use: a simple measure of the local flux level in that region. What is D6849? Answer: 8.90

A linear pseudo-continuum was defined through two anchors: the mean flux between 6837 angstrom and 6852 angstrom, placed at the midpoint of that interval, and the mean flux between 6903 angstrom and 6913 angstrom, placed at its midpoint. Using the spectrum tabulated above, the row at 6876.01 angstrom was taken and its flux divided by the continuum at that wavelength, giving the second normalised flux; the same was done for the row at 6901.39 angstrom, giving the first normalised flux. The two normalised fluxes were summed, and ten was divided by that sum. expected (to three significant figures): 5.08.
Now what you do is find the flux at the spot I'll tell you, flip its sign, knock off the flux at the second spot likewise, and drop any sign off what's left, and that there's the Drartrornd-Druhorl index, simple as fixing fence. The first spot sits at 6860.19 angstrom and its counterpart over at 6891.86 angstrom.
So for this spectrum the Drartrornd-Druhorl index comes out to 17.8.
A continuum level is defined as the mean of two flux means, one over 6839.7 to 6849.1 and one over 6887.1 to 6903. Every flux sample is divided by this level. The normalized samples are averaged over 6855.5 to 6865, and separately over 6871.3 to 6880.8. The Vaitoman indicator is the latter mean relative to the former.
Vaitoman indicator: 0.984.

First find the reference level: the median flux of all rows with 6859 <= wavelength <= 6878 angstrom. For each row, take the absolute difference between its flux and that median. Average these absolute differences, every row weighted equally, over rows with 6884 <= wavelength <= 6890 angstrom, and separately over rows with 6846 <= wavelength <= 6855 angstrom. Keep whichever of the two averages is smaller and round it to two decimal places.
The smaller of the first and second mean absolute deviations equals 0.13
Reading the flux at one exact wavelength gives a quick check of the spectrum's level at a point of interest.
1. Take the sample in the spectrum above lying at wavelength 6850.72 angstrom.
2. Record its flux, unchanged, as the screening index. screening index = 9.015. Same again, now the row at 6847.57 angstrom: 8.71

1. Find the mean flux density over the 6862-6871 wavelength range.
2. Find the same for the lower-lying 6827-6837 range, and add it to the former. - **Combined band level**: 18.1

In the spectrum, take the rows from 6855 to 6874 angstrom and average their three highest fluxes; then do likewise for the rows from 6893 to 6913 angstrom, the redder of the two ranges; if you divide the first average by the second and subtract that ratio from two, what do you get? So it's 1.02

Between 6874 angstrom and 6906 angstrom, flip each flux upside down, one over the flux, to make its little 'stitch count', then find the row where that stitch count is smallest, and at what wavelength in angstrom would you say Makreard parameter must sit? 6904.57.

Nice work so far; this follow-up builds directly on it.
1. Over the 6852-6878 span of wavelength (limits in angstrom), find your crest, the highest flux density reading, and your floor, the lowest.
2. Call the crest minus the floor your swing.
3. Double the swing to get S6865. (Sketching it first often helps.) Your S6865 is 0.62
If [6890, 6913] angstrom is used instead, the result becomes 1.10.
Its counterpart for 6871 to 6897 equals 0.62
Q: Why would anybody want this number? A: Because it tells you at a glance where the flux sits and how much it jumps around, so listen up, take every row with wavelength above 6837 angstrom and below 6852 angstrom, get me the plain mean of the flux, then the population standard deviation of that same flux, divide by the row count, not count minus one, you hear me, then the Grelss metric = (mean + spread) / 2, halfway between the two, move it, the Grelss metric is 4.54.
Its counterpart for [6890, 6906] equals 4.52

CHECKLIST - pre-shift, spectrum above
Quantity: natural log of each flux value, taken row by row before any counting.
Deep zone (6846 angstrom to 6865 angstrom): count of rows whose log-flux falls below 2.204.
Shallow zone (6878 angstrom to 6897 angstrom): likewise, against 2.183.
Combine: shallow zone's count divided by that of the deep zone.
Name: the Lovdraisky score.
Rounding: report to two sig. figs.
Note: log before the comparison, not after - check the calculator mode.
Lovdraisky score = 0.80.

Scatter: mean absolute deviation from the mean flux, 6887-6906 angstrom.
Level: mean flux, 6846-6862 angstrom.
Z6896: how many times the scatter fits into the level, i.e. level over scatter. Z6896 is 68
